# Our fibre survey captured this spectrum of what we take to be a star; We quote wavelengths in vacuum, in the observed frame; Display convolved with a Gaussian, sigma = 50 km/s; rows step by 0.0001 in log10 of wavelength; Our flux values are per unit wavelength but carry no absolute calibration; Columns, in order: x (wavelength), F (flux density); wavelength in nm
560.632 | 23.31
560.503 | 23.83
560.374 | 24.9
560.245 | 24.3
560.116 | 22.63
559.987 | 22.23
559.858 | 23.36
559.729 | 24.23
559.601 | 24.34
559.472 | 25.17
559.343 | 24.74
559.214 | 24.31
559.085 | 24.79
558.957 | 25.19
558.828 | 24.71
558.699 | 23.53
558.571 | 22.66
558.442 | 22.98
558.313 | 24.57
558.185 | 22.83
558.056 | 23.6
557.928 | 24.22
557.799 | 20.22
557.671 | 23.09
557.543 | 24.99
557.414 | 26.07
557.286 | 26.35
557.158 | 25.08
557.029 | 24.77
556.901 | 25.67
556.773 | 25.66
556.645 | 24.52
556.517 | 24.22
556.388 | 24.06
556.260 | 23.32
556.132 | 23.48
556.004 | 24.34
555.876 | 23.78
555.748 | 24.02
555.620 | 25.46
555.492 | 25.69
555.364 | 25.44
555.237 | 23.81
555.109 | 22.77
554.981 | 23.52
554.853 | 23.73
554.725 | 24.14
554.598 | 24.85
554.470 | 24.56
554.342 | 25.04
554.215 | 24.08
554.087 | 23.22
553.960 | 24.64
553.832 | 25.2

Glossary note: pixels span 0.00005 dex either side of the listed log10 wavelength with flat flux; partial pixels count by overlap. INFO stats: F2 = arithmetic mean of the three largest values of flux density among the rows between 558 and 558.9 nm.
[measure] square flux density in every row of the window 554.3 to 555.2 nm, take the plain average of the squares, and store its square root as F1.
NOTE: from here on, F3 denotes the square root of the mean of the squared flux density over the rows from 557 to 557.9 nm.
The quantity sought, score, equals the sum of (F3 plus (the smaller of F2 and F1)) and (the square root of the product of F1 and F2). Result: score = 72.7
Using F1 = 24.10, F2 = 24.3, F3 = 24.4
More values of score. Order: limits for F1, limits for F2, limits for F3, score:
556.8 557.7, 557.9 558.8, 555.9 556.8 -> 73.0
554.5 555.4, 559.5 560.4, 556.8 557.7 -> 73.5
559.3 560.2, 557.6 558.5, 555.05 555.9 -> 72.3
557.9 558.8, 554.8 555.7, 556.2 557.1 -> 72.6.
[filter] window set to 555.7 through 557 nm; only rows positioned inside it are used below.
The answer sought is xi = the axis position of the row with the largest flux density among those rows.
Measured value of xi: 556.901 nm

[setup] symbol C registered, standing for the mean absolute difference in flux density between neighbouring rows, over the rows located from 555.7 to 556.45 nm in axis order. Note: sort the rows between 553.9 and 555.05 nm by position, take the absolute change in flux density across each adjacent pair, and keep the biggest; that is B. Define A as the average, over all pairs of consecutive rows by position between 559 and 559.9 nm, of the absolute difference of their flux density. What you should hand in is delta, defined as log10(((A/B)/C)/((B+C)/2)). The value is -0.13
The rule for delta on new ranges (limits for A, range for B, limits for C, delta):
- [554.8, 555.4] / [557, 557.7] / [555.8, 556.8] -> -0.16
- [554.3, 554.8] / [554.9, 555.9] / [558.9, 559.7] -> -0.26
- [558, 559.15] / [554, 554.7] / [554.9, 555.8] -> 0.07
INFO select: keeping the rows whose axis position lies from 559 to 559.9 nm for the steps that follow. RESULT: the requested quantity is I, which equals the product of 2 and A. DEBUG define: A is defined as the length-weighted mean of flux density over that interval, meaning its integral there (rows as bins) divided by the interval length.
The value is 49.0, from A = 24.5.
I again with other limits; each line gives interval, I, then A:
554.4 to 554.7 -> 49.3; 24.6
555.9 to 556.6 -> 47.8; 23.9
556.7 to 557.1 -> 50.7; 25.3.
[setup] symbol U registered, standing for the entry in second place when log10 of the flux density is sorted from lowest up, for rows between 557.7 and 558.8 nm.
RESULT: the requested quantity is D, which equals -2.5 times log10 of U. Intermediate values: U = 1.36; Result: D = -0.330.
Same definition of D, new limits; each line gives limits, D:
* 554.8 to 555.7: -0.343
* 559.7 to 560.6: -0.330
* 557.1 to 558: -0.337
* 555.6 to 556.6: -0.342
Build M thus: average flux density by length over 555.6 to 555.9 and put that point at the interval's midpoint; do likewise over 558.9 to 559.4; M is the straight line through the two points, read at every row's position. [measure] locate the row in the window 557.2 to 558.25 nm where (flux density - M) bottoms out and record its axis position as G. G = 557.799 nm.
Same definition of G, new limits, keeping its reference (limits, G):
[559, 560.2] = 559.987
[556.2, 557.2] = 556.260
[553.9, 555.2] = 555.109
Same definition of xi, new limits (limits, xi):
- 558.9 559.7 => 558.957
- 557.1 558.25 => 557.286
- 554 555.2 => 554.342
